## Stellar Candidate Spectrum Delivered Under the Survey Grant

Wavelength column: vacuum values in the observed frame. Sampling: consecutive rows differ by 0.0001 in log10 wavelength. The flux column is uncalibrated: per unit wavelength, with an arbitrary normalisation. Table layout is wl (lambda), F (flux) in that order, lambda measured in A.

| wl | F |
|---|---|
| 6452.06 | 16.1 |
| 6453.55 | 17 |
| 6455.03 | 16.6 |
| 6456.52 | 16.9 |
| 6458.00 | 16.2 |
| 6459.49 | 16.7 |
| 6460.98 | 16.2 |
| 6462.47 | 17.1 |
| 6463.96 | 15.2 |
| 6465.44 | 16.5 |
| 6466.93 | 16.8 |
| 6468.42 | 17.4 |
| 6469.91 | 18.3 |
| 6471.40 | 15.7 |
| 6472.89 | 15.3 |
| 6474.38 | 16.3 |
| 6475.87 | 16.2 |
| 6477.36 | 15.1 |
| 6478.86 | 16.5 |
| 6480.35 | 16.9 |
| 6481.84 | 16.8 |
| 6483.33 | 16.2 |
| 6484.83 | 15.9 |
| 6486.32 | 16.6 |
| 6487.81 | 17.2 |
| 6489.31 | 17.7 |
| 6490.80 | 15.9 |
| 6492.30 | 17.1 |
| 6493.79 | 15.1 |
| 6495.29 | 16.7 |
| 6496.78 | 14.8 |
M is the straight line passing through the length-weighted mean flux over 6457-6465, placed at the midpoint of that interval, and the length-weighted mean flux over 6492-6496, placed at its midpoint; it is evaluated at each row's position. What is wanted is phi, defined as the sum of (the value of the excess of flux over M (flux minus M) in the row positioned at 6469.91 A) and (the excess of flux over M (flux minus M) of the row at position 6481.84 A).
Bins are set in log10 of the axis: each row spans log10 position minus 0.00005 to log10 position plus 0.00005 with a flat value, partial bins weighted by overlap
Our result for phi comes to 2.56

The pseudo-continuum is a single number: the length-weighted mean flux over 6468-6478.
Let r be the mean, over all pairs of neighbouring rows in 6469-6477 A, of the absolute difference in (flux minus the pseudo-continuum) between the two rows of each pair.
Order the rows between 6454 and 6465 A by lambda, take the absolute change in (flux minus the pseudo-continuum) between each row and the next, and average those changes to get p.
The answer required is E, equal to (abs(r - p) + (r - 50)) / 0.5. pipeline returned -97.5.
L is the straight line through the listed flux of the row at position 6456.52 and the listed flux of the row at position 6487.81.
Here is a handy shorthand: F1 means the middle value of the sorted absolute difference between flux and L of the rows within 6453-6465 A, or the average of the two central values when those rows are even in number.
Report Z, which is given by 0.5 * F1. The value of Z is 0.13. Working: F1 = 0.26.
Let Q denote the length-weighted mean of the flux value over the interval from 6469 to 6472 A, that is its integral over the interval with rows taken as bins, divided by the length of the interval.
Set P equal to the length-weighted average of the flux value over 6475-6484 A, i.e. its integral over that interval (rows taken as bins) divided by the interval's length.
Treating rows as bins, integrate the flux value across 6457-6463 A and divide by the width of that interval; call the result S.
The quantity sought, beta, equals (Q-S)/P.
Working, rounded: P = 16.3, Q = 17.1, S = 16.5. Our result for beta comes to 0.03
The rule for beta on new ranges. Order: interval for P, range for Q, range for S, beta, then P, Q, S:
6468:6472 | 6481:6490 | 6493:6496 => 0.05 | 17.2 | 16.7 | 15.9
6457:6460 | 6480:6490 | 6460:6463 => 0.01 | 16.5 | 16.7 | 16.6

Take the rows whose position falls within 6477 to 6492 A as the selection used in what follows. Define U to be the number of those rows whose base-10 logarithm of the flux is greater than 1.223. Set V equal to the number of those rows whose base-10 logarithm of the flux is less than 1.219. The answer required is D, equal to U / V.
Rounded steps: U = 4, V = 5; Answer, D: 0.80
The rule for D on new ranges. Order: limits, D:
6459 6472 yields 1.00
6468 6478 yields 0.40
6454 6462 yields 0.50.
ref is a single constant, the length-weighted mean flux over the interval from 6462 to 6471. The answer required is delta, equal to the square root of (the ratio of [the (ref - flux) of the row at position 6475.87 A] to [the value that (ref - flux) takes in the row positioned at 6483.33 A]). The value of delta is 1.0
